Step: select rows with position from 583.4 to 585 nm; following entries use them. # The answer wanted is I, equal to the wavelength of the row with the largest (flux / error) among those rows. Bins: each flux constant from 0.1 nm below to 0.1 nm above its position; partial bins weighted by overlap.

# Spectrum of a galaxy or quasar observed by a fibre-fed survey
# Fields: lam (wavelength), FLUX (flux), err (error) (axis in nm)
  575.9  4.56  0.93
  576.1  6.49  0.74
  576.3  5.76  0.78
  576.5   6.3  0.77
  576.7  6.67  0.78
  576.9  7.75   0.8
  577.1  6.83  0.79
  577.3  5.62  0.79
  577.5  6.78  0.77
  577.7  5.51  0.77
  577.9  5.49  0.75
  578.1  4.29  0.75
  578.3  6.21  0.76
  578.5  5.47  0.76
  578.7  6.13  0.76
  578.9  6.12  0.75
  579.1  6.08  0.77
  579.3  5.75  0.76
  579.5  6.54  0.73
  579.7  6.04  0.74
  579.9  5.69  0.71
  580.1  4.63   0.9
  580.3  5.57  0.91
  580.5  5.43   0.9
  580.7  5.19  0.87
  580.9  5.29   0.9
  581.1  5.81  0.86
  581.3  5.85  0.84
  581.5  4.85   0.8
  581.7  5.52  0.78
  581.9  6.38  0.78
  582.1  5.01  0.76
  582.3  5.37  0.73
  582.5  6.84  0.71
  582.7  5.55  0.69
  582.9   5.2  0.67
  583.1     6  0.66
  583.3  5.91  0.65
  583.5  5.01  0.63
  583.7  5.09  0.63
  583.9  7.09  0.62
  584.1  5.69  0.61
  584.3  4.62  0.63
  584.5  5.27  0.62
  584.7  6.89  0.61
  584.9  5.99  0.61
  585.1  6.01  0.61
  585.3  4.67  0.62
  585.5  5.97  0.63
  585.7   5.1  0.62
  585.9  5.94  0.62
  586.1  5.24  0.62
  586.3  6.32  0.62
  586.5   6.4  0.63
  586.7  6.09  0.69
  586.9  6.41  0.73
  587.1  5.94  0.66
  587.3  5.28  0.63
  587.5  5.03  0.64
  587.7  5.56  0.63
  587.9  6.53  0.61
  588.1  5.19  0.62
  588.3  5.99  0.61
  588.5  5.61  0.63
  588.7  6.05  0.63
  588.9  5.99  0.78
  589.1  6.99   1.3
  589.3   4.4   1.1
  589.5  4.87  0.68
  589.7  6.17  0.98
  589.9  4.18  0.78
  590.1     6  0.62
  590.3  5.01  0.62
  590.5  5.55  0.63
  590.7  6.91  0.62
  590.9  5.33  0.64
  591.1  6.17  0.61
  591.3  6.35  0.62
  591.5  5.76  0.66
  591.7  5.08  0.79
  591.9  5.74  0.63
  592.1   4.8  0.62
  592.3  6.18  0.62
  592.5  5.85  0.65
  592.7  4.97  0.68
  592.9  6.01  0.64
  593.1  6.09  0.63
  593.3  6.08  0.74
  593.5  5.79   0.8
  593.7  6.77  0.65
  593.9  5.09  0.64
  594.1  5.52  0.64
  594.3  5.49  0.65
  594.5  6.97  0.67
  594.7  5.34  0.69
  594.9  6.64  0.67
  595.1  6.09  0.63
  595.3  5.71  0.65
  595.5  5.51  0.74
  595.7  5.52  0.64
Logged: 583.9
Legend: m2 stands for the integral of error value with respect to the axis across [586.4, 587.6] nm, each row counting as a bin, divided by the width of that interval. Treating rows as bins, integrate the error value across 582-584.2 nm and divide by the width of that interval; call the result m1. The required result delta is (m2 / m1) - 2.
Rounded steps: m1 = 0.67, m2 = 0.66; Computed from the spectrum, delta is -1.0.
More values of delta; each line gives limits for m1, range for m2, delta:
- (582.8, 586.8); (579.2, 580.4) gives -0.7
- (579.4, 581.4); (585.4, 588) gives -1.2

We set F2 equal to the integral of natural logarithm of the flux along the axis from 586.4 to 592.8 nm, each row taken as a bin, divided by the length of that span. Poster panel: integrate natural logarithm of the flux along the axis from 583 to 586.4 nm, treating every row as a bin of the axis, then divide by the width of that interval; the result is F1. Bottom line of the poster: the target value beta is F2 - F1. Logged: 0.00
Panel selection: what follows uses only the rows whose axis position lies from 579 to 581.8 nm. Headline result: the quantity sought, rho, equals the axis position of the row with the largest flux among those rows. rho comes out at 579.5 nm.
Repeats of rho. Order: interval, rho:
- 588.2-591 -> 589.1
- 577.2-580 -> 577.5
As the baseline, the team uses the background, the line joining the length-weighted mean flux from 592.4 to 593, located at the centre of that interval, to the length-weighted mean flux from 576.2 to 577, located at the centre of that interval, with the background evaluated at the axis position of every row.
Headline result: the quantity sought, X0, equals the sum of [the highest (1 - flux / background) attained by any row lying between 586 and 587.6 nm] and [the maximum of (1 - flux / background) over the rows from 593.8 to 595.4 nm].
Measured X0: 0.23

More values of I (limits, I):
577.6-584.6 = 583.9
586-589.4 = 587.9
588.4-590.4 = 590.1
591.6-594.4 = 593.7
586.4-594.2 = 590.7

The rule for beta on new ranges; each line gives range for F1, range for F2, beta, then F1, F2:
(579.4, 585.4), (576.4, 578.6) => 0.07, 1.72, 1.79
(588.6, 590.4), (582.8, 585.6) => 0.03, 1.69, 1.73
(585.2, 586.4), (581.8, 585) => 0.03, 1.71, 1.74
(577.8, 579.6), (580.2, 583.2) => -0.03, 1.75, 1.72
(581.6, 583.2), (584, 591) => -0.01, 1.74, 1.73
